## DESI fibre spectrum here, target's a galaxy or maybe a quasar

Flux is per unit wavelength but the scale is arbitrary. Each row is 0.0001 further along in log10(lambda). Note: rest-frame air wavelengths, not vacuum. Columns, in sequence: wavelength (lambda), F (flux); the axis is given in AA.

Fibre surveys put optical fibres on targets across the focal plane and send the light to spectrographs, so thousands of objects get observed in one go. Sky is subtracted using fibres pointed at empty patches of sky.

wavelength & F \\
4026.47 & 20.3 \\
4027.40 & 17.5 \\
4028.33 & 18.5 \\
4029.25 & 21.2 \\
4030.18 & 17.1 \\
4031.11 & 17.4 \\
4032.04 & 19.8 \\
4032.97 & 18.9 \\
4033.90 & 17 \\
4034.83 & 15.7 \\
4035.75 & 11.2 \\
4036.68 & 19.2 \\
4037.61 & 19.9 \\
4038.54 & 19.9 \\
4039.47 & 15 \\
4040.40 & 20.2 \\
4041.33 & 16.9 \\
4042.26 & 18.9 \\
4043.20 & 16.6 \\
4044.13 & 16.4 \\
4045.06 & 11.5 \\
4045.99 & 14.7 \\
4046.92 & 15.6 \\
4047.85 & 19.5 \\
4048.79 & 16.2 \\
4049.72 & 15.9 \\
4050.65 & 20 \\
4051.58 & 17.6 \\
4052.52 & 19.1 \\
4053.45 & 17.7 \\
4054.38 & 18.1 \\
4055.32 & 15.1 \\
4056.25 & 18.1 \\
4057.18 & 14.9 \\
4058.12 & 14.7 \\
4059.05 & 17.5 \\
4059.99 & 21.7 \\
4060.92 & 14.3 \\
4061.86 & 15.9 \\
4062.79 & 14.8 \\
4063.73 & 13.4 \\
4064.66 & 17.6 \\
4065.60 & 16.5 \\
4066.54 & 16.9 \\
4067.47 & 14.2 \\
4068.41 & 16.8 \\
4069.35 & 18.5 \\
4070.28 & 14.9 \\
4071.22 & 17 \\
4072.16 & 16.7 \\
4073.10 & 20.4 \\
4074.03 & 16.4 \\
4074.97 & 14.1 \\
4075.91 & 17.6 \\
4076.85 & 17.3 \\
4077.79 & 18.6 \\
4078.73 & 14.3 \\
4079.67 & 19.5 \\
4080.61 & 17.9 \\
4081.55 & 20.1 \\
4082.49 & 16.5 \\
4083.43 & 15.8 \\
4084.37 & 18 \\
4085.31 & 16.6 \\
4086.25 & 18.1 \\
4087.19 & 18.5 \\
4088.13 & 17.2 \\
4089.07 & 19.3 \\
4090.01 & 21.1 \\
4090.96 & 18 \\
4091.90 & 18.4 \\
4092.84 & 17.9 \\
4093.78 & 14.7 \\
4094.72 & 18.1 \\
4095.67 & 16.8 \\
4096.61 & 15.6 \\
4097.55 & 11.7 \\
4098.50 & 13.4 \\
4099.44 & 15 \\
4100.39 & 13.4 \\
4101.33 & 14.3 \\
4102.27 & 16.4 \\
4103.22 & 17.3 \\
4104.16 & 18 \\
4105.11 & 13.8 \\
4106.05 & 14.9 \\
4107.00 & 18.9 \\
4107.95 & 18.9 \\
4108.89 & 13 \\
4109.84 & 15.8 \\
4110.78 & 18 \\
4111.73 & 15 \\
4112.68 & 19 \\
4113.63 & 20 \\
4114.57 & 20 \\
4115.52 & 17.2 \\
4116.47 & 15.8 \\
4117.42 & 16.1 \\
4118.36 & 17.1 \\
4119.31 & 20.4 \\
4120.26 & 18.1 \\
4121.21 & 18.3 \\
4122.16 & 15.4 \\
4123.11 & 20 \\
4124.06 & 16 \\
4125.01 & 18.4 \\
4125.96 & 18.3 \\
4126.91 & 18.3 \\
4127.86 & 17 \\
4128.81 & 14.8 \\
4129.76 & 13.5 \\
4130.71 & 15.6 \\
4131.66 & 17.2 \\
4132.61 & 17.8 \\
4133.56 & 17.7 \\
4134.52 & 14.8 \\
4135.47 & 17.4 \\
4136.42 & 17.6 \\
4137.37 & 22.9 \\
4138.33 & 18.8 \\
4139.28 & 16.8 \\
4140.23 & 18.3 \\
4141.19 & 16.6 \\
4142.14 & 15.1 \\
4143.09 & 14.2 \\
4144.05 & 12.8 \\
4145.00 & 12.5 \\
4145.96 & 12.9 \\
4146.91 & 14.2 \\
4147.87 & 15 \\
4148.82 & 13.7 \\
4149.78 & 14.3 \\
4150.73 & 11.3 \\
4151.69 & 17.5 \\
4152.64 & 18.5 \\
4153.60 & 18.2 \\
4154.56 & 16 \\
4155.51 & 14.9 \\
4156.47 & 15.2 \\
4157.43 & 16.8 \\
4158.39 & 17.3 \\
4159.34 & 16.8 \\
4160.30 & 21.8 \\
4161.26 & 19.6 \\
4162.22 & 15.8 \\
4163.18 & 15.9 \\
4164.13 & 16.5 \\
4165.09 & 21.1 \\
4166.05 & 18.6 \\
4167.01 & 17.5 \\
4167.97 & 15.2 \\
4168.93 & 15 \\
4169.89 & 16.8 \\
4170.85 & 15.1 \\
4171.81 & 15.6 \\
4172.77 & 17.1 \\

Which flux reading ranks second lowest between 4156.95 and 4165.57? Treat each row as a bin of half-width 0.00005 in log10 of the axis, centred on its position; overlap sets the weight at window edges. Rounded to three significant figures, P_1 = 15.9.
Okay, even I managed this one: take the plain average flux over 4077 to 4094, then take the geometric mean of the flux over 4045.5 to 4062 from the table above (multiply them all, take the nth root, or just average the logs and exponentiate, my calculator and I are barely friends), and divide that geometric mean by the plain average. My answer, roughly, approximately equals 0.95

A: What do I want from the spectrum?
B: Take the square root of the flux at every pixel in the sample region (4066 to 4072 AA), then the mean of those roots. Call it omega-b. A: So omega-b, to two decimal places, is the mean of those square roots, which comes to 4.04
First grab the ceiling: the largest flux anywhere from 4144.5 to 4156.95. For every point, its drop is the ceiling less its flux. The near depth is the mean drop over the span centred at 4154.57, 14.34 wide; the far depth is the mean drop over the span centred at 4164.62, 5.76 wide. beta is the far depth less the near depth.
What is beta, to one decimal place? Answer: -1.1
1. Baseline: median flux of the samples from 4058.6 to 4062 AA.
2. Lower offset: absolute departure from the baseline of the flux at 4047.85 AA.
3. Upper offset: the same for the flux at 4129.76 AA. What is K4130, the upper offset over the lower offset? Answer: 1.1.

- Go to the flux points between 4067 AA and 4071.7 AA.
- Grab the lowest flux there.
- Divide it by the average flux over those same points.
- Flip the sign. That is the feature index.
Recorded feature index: -0.87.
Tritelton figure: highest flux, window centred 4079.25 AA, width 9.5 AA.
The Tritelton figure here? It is 20.1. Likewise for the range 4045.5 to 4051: 20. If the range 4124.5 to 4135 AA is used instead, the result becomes 18.4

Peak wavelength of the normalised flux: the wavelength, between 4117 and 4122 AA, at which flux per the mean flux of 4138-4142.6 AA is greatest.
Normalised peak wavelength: 4119.31 AA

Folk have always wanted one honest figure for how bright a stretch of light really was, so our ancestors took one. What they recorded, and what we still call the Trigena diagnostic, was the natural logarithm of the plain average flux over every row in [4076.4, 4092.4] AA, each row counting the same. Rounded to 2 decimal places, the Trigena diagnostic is 2.89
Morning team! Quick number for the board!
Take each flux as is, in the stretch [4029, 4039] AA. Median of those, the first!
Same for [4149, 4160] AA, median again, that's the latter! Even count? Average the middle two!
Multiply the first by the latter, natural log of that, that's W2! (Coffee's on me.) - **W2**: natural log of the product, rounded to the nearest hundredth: 5.76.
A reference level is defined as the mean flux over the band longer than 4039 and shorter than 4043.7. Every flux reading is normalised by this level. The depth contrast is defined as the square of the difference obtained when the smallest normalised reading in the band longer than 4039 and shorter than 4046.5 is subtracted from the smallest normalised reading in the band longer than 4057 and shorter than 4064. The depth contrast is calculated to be 0.012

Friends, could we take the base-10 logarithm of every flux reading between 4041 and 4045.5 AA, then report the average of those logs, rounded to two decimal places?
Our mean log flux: 1.20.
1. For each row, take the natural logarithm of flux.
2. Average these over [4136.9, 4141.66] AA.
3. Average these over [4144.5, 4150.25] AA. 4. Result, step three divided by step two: 0.90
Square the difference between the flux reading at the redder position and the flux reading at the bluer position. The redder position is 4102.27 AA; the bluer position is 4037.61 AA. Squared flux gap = 12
